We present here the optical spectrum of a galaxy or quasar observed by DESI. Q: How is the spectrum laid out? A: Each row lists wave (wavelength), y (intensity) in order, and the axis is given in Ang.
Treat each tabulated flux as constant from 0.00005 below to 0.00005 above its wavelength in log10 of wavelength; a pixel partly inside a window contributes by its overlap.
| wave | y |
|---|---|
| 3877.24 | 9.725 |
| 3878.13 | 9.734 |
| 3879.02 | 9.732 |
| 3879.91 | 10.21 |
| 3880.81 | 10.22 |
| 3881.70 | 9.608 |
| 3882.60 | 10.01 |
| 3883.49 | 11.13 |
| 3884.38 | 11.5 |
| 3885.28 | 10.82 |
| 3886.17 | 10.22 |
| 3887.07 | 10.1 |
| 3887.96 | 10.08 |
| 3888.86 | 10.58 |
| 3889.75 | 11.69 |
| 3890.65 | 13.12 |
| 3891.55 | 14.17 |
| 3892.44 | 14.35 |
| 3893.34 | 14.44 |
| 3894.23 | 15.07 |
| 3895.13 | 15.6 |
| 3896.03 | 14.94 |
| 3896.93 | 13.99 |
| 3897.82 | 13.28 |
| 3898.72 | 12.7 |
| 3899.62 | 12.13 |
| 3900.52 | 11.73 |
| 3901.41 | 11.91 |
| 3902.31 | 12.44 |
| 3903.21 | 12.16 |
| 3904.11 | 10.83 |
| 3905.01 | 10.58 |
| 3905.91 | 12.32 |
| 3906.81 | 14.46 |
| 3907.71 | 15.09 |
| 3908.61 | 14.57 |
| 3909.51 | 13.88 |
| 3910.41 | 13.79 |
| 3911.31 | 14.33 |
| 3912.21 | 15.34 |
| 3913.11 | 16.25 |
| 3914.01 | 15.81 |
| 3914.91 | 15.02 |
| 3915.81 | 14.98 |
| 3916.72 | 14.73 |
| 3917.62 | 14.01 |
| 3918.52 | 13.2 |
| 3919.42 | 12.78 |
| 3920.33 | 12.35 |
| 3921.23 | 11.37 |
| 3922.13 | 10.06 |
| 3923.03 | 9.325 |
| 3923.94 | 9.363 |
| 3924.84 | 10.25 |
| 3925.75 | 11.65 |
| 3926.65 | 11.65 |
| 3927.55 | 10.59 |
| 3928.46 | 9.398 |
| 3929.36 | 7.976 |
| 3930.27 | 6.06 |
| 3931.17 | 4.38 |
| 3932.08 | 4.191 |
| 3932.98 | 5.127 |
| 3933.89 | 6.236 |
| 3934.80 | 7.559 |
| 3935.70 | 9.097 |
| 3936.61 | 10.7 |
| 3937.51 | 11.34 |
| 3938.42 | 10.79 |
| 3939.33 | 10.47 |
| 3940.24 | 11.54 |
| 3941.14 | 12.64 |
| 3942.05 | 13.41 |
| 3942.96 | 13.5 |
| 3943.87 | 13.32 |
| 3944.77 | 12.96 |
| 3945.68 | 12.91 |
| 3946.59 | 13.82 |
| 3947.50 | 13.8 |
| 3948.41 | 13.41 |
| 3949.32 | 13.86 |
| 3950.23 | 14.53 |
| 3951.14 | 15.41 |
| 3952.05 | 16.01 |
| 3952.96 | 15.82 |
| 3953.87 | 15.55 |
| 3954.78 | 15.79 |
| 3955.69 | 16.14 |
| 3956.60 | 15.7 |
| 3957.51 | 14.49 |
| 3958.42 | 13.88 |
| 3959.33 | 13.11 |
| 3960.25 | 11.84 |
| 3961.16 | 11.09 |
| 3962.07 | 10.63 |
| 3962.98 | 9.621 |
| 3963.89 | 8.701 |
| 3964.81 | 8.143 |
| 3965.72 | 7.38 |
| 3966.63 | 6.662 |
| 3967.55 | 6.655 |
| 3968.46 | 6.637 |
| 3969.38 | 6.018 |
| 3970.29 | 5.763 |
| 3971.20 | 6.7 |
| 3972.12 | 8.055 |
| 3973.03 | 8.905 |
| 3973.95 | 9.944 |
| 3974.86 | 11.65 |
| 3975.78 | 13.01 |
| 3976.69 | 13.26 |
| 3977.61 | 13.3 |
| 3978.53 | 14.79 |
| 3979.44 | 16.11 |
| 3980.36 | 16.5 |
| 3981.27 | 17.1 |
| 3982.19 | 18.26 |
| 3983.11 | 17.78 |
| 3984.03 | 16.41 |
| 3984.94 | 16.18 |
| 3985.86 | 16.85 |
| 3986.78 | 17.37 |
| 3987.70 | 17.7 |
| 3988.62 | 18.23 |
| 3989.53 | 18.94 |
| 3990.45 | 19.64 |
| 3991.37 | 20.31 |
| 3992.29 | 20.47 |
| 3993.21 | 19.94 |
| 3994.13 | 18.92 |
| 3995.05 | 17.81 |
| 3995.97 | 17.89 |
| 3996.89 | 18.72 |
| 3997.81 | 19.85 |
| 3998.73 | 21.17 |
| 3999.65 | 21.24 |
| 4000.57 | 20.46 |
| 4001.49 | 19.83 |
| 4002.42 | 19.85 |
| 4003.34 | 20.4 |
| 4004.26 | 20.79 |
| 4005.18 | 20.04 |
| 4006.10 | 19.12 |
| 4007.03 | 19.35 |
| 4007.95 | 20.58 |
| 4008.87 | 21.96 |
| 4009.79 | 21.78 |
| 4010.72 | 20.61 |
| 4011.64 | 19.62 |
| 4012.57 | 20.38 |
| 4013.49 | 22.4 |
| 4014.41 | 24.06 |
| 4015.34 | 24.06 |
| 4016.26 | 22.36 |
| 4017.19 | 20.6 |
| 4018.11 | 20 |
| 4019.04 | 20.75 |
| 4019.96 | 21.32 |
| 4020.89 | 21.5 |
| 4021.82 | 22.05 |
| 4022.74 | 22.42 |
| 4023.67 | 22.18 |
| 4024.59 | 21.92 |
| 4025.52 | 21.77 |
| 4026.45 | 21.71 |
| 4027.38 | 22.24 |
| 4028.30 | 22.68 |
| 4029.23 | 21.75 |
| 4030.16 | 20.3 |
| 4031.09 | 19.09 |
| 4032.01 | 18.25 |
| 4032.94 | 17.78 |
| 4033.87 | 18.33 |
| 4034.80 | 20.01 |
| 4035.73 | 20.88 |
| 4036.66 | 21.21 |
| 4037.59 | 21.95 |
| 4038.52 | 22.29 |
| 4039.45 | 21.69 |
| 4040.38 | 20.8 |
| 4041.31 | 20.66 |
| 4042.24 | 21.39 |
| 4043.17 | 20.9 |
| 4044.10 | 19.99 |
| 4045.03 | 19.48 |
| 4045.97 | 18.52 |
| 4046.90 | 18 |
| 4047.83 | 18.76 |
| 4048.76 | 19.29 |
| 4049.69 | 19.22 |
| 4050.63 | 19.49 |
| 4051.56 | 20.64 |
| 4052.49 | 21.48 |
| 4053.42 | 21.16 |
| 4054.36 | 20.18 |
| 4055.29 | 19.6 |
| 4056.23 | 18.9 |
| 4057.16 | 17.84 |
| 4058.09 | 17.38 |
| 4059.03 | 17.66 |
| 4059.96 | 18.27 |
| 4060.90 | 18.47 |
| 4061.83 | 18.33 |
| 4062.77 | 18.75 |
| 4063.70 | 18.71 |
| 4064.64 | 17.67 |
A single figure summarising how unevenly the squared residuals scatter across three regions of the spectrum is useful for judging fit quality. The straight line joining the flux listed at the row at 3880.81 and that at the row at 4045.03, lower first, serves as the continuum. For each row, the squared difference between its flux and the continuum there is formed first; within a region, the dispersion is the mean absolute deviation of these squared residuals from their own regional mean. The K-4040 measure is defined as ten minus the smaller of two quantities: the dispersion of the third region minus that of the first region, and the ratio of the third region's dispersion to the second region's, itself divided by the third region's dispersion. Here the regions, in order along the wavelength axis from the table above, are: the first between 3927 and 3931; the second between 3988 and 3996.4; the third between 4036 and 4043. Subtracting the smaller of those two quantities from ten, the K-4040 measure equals 21.5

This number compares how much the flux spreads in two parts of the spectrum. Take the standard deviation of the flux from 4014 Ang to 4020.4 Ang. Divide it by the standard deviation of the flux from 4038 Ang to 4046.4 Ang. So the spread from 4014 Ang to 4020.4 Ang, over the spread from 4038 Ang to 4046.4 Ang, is 1.4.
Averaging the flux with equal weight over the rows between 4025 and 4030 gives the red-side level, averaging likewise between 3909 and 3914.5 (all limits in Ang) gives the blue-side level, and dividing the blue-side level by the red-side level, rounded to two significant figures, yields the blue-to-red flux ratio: 0.68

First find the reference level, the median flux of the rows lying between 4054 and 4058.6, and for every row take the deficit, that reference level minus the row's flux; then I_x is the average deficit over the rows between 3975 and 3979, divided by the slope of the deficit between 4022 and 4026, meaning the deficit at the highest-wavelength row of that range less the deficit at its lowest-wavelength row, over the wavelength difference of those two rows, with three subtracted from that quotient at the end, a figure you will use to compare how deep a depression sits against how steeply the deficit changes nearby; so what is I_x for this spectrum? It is 20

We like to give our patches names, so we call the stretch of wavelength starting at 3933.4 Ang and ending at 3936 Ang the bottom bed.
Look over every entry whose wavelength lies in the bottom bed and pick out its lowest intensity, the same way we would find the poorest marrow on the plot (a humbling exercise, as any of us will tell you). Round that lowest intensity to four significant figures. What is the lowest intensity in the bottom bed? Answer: 6.236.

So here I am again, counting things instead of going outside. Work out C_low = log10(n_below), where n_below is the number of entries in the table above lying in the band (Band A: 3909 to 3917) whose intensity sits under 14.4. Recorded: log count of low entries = 0.48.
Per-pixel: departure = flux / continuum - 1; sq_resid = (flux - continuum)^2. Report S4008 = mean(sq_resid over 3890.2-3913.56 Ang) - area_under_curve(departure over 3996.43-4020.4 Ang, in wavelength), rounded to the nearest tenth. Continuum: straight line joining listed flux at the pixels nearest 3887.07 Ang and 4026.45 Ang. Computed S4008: 6.7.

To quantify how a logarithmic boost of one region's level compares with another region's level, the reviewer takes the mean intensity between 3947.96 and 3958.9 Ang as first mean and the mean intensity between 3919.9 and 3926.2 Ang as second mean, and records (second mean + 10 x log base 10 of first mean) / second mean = 2.11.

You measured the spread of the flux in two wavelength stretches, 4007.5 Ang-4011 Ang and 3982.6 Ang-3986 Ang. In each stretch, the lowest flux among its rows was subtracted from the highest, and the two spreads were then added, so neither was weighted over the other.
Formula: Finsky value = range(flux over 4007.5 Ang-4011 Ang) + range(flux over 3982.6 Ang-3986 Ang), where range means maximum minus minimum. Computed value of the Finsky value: 3.0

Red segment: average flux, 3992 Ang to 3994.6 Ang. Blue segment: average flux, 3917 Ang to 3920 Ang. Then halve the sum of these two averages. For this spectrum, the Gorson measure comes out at 17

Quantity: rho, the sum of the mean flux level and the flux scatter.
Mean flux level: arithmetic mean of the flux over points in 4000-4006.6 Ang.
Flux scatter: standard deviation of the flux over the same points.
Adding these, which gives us 20.6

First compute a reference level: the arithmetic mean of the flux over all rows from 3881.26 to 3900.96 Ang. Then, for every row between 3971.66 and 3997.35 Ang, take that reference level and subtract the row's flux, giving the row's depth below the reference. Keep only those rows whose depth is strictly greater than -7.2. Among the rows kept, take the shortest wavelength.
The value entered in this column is 3972.12 Ang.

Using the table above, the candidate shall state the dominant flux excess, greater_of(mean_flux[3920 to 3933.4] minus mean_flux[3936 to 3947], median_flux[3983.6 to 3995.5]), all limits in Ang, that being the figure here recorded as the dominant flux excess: 18.2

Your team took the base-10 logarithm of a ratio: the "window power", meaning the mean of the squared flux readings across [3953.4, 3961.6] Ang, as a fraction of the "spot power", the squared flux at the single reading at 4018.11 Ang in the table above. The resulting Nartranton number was -0.29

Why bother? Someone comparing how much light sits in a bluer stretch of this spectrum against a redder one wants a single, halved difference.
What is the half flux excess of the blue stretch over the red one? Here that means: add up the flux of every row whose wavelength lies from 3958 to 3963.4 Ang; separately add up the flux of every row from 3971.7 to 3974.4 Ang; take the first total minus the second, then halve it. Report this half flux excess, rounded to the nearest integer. 22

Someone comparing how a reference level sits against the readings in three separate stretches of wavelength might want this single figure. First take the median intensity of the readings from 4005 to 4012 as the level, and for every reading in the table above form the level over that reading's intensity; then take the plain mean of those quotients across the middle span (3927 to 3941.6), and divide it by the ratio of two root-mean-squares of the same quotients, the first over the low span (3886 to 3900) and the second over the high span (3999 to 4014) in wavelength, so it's 1.6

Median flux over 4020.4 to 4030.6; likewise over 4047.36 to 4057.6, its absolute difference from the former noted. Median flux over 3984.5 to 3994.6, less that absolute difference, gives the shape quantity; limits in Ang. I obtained 16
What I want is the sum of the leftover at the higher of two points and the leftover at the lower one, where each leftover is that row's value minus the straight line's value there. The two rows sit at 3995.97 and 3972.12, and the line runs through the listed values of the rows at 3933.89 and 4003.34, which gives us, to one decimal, -7.0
